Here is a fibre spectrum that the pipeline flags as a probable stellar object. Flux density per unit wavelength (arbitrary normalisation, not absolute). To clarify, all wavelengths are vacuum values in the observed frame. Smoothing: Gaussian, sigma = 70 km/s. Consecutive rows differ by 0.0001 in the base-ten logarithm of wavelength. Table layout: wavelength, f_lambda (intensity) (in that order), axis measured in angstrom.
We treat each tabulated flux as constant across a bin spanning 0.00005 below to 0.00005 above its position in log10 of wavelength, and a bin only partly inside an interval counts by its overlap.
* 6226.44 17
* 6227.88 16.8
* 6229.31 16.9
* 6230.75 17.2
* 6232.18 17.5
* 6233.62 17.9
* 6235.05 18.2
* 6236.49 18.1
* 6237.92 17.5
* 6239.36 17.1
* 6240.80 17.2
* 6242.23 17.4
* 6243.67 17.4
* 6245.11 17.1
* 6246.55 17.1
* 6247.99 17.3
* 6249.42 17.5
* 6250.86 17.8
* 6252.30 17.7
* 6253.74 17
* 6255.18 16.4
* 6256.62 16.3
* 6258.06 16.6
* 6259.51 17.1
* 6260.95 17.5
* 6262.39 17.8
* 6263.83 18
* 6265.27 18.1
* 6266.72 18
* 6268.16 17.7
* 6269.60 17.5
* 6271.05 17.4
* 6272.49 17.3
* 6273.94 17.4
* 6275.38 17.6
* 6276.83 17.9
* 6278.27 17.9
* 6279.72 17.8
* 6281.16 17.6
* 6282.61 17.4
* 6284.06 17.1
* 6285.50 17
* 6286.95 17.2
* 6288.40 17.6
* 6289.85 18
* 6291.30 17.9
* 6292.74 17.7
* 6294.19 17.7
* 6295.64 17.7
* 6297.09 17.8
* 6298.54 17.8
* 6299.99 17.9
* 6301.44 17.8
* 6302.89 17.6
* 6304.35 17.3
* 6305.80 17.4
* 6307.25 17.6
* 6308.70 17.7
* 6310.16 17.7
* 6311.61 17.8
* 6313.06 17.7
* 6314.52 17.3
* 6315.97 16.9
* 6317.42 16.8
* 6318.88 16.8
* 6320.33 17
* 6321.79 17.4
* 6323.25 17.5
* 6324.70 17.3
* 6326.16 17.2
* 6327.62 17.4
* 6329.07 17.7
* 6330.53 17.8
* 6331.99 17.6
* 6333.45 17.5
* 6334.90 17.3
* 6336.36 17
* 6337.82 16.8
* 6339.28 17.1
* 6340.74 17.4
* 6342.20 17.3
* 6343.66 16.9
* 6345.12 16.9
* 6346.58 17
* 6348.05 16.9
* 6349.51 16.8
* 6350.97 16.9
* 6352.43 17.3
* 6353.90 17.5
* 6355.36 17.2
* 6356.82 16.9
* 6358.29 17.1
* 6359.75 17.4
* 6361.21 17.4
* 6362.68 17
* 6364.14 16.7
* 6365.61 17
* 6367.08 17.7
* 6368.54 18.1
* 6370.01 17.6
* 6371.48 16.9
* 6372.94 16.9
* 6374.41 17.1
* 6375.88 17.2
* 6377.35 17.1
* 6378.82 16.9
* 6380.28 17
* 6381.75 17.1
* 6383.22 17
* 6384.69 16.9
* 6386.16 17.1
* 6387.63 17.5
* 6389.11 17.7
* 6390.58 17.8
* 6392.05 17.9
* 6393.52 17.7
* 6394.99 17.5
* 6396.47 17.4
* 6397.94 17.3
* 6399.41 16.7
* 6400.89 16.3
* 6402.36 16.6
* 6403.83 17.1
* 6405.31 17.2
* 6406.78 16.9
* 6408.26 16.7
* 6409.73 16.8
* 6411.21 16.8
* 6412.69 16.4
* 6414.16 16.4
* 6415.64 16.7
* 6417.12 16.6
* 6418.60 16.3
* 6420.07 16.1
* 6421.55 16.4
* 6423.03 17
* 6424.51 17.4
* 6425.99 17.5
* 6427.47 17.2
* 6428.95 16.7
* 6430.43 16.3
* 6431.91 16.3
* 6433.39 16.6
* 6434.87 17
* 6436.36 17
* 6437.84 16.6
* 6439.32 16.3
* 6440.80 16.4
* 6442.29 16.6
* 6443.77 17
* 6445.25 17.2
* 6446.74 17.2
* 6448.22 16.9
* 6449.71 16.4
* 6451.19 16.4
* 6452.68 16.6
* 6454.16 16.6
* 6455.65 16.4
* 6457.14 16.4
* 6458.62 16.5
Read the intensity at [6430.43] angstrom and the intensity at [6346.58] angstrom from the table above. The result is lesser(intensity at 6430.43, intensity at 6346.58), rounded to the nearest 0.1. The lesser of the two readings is 16.3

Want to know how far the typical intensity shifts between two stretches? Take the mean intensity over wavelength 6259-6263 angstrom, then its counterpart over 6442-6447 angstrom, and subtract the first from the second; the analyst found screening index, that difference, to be -0.5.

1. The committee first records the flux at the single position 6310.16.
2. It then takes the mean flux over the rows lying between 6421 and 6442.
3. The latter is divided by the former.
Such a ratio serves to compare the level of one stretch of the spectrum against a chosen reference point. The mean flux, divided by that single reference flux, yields 0.947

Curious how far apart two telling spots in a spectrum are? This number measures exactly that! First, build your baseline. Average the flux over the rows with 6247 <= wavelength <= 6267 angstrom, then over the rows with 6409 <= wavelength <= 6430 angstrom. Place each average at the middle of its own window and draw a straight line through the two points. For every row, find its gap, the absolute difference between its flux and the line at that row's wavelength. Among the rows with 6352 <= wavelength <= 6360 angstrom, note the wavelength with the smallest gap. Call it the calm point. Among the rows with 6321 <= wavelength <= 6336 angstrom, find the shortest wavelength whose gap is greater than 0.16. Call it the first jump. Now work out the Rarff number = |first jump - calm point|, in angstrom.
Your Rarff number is 35.0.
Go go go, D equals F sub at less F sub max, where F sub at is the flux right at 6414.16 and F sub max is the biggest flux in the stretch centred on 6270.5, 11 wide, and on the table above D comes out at -1.7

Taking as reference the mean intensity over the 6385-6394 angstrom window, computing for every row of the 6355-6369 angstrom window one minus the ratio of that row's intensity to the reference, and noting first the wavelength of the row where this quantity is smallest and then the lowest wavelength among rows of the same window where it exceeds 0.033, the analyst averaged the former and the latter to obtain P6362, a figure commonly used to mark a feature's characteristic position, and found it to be 6362.7 angstrom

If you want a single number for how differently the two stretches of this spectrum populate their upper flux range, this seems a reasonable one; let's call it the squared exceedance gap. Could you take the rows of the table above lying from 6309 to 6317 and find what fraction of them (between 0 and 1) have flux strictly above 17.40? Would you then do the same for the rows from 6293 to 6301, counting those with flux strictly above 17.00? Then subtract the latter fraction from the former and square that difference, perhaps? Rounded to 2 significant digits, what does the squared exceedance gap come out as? 0.16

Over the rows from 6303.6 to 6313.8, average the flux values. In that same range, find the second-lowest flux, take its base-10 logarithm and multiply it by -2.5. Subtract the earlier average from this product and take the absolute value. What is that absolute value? 20.7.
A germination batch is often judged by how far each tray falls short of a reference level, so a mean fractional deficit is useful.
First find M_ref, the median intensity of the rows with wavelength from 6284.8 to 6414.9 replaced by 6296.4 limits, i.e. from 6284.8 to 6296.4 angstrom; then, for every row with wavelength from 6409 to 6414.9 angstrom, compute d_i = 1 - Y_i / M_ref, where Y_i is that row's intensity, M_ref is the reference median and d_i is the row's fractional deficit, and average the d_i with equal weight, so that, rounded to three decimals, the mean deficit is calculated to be 0.062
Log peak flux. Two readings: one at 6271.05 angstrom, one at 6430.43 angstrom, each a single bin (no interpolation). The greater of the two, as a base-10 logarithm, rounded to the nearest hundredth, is 1.24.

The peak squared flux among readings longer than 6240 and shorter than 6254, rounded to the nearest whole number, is 317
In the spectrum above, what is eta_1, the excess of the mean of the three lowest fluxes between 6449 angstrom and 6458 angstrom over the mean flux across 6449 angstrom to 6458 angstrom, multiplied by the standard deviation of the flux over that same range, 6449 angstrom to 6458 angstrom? -0.01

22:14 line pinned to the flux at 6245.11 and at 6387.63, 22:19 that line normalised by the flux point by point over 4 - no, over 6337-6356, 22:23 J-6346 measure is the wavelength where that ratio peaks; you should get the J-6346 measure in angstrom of 6349.51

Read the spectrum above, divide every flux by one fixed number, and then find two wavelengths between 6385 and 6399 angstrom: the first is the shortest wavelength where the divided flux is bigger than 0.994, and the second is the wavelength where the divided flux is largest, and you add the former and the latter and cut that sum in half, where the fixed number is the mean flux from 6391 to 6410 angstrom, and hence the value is 6389.1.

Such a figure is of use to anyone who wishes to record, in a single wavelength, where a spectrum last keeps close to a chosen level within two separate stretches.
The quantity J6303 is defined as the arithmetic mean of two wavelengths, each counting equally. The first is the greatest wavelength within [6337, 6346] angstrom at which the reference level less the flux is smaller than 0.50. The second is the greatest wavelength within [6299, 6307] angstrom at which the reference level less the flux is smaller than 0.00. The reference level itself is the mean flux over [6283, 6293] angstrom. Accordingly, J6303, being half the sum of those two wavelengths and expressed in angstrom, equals 6322.5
